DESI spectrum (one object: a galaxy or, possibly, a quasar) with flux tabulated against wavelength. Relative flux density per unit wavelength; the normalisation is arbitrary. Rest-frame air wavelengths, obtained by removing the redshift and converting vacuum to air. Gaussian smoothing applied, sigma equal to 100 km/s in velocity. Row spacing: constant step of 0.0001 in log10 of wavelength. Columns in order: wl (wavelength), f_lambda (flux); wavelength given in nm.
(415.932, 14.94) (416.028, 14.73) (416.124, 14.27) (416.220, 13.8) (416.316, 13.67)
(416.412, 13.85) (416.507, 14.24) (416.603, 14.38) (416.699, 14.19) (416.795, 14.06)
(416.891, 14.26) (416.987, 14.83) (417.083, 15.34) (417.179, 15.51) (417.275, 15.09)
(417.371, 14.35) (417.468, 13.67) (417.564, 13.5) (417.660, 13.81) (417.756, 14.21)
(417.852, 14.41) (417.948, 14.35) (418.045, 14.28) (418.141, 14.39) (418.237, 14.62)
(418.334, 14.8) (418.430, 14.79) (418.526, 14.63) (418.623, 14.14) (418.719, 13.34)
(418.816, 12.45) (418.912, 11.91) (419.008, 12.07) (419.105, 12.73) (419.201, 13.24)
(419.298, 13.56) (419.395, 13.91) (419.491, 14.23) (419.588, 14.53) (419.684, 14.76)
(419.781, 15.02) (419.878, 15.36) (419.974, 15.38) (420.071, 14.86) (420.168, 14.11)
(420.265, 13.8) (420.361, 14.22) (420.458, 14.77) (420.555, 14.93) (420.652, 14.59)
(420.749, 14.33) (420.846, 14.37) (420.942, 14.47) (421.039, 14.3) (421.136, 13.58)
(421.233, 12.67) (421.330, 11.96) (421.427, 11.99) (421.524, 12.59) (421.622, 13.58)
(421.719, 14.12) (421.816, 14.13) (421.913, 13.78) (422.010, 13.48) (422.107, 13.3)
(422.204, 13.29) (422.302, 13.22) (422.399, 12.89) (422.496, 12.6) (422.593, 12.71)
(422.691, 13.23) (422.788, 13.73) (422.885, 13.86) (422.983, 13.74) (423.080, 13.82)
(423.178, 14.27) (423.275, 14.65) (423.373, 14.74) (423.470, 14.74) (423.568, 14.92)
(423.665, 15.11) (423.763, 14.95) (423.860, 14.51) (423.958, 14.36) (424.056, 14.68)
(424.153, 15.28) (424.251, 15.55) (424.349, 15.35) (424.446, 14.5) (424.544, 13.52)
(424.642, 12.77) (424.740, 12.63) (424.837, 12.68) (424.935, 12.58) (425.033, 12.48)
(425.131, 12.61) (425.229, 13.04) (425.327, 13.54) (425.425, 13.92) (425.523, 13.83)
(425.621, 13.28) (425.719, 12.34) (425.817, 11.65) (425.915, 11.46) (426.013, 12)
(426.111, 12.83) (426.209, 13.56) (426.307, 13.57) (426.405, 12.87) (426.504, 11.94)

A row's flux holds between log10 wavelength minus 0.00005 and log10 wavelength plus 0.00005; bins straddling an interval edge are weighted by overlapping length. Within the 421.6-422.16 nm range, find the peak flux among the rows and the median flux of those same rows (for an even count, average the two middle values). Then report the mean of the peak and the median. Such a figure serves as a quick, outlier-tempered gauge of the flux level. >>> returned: 13.9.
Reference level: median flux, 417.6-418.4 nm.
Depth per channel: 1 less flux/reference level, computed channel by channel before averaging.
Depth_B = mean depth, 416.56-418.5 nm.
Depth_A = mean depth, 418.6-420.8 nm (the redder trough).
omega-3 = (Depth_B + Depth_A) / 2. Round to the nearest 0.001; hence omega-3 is 0.010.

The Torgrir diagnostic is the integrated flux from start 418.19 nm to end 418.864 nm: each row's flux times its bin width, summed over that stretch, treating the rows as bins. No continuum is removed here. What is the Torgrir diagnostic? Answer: 10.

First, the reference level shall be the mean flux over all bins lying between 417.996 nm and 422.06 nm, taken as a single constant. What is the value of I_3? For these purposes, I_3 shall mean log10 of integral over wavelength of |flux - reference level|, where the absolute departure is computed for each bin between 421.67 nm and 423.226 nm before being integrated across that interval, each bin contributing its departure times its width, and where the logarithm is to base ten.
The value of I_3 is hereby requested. -0.10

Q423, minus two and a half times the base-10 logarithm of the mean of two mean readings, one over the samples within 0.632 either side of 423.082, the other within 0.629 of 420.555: -2.88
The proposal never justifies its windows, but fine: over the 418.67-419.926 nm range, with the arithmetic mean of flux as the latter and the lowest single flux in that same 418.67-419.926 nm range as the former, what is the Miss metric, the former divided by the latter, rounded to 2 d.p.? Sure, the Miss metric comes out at 0.87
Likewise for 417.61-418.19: 0.97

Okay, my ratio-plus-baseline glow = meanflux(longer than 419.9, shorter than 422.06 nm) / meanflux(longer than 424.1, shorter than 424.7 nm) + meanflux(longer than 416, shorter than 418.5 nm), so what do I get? 15.32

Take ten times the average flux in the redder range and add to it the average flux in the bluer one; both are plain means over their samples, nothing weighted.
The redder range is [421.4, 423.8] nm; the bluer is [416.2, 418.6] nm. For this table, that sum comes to 152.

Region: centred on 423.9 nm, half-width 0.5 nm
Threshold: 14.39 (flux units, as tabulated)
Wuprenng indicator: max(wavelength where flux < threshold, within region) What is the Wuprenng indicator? 423.958 nm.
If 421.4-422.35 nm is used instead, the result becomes 422.302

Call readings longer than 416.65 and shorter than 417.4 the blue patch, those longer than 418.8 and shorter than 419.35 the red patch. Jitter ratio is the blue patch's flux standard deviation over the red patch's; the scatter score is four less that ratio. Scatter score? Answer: 3.1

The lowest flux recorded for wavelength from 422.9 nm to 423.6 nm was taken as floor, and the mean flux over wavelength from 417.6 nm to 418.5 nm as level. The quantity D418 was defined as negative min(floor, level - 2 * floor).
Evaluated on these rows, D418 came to 13.1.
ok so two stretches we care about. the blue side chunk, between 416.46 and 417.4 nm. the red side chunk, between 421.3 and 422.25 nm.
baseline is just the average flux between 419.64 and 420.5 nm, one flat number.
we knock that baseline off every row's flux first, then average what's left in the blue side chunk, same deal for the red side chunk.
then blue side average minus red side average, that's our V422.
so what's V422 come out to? 1.4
